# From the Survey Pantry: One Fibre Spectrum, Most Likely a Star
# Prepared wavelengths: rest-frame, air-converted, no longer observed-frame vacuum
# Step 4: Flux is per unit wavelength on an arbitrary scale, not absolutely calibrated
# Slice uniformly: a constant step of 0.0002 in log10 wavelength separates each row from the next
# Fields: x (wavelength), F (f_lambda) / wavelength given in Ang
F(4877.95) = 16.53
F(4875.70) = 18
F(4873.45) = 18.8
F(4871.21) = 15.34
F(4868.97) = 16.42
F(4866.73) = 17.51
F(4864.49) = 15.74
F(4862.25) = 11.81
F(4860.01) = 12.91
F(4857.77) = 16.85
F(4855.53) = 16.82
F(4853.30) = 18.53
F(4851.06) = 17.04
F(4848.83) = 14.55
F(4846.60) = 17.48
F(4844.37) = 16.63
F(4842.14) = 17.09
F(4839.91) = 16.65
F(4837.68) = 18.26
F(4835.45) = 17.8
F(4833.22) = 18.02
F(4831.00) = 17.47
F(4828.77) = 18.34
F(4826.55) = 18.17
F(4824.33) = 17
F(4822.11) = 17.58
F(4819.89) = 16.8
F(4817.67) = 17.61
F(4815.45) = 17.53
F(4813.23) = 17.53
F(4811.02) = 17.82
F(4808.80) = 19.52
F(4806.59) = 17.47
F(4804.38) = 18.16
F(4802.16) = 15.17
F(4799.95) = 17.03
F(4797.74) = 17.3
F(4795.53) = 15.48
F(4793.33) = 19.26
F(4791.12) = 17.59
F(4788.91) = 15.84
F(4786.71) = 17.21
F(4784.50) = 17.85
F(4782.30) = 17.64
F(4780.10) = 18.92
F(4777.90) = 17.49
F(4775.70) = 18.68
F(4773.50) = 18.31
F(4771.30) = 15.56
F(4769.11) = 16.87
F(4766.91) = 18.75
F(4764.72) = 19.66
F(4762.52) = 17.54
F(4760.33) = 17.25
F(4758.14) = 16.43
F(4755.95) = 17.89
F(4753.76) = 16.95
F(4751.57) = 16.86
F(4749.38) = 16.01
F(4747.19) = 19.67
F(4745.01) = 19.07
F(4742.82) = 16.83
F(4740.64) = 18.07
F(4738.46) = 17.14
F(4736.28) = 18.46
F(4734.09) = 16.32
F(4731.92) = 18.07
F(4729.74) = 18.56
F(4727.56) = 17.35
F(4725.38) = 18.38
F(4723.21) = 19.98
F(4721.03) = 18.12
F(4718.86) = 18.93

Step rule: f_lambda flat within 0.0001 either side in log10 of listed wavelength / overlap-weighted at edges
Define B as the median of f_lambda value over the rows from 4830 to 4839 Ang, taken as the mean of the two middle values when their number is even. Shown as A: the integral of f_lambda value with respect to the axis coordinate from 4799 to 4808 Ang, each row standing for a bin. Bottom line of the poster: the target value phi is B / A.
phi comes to 0.117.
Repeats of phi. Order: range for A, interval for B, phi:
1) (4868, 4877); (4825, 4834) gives 0.117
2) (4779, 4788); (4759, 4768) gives 0.113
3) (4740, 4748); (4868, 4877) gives 0.117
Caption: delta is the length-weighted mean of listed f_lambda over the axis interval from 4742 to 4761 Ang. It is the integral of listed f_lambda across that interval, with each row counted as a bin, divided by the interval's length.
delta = 17.4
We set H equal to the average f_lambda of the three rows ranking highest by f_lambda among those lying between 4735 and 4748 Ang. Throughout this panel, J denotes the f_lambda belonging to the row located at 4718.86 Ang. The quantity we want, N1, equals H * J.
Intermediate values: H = 19.1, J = 18.93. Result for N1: 361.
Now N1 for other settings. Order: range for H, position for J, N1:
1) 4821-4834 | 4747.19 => 358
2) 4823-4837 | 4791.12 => 320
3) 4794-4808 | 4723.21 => 353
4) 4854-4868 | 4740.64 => 308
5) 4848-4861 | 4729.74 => 324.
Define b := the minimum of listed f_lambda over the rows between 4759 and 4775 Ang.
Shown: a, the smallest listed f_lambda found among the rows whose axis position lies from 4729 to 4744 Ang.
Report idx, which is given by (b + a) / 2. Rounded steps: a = 16.32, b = 15.56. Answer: 15.9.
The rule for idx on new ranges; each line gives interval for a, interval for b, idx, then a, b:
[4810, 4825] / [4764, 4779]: 16.2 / 16.8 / 15.56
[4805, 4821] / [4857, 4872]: 14.3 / 16.8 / 11.81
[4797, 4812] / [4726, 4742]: 15.7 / 15.17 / 16.32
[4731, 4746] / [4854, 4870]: 14.1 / 16.32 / 11.81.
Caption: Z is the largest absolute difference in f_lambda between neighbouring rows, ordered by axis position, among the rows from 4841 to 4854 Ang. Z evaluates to 2.9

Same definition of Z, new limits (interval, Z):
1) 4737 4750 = 3.7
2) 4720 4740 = 2.1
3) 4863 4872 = 1.8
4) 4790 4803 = 3.8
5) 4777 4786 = 1.4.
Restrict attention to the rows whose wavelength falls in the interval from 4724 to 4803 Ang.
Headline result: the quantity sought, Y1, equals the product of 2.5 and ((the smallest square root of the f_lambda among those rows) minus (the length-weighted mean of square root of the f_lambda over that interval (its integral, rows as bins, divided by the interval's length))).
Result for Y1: -0.73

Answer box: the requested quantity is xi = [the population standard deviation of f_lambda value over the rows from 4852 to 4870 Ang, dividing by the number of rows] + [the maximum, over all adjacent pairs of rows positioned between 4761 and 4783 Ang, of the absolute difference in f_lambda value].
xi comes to 4.9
